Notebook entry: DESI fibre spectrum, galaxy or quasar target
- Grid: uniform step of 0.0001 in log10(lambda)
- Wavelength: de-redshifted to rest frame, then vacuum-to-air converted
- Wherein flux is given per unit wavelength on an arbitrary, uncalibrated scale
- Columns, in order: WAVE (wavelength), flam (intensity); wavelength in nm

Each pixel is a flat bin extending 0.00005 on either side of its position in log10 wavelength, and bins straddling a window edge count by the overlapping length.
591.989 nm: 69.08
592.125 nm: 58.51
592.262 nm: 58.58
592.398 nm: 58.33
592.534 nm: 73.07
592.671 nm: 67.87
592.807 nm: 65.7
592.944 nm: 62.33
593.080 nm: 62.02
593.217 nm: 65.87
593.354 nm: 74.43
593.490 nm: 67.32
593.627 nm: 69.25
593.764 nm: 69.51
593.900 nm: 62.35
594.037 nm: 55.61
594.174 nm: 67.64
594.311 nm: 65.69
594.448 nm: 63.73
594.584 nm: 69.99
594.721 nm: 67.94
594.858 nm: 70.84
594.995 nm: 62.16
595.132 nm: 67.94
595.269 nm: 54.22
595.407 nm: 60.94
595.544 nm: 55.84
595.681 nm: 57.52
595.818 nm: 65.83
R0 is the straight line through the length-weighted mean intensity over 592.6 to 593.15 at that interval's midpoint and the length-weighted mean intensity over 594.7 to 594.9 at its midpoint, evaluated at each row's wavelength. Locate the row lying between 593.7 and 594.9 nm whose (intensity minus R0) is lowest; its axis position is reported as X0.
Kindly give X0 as 594.037 nm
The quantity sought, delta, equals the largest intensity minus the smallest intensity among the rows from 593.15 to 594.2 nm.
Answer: 19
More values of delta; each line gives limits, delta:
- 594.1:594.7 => 6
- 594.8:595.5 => 17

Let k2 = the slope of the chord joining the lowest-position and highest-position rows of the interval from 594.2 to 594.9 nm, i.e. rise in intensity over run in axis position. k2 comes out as 9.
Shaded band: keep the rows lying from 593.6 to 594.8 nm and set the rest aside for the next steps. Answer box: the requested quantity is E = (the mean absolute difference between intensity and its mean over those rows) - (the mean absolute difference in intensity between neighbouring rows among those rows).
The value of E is -1.3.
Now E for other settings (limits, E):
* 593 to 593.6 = -3.0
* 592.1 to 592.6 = 0.5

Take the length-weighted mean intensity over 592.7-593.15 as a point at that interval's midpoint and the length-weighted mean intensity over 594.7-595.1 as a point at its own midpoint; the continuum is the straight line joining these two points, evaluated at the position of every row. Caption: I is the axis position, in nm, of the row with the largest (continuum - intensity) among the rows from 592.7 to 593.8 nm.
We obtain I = 593.080 nm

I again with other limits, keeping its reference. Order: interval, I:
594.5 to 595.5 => 595.269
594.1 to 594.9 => 594.448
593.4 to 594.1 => 594.037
